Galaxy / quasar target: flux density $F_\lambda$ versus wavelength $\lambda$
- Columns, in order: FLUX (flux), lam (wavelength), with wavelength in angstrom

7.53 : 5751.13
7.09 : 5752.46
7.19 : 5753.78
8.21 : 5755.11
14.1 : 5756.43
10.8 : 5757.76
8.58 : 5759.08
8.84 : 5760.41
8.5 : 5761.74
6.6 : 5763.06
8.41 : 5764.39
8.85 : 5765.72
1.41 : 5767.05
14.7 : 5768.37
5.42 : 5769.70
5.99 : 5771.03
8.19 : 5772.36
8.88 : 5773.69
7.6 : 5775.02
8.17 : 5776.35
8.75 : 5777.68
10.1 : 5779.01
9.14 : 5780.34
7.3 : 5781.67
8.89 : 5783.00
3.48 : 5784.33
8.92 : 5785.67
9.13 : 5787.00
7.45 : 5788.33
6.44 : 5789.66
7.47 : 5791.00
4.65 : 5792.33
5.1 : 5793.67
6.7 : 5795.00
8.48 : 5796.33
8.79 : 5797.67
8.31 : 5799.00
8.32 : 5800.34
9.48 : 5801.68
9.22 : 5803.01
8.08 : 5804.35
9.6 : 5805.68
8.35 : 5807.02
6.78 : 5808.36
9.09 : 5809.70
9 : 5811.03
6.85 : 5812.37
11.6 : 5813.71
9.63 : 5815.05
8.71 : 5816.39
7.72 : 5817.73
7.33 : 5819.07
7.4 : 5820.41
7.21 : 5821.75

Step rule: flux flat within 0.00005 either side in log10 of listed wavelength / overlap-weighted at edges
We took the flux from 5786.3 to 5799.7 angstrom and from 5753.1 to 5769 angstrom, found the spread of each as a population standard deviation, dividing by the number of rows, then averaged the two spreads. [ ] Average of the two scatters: 2.4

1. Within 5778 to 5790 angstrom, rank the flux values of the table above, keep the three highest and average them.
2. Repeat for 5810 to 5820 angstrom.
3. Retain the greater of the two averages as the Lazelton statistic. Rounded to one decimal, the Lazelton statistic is 10.1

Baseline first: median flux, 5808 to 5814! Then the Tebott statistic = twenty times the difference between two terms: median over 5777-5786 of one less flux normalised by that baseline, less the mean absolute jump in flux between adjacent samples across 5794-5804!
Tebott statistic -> -13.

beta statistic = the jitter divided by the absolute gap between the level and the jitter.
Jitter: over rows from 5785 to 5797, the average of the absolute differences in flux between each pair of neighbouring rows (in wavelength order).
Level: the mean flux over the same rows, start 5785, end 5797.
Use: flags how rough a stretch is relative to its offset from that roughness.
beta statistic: 0.23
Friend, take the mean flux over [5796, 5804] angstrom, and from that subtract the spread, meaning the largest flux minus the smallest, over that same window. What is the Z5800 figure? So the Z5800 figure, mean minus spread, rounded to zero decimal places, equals 8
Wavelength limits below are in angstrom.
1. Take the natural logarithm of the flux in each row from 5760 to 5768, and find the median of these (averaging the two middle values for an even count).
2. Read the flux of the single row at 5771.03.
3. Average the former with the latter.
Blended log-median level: 4.06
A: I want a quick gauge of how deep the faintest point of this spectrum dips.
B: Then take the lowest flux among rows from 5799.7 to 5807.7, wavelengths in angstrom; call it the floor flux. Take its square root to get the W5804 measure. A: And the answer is 2.8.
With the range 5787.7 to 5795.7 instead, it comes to 2.2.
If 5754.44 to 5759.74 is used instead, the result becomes 2.9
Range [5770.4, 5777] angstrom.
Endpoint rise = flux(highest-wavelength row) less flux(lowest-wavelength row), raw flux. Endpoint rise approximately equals 2.2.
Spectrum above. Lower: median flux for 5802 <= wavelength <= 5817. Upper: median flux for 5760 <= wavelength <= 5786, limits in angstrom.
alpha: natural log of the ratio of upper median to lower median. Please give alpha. -0.062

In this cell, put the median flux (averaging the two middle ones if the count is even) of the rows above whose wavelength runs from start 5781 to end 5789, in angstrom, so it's 8.2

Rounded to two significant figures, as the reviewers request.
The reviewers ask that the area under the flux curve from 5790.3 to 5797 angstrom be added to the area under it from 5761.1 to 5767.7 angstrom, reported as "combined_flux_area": 88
